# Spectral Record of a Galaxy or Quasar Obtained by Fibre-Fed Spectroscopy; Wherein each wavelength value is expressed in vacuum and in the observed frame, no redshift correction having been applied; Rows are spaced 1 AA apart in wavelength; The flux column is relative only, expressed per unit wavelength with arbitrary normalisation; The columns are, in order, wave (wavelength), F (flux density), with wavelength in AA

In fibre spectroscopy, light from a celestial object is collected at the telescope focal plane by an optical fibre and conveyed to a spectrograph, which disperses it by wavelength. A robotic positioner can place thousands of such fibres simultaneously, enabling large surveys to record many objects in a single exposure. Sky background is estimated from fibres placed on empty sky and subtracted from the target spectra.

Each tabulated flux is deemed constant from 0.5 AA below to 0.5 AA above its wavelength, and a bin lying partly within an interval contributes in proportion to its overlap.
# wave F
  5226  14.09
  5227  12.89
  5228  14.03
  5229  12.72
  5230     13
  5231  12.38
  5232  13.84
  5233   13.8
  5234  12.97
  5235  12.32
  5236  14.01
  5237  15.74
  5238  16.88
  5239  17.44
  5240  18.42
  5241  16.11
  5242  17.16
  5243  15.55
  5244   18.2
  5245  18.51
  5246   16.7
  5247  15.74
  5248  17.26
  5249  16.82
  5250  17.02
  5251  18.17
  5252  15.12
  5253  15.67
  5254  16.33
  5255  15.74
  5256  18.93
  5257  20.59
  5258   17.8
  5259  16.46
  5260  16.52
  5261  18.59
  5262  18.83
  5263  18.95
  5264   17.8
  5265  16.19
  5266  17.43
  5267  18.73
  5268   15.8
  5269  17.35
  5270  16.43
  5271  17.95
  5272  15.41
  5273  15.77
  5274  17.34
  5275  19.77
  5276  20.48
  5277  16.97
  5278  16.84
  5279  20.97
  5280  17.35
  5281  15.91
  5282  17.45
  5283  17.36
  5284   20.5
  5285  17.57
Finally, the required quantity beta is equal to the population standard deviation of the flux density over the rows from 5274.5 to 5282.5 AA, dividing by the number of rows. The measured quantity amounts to 1.8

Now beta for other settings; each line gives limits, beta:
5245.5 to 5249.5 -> 0.6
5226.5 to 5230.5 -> 0.5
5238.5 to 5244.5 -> 1.0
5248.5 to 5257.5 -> 1.7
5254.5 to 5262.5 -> 1.5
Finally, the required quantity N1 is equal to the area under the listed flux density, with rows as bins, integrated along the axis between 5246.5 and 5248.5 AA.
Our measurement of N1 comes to 33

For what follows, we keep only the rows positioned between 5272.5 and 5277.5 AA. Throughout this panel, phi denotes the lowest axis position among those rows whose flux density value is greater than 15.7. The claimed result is 5273 AA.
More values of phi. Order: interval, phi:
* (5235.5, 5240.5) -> 5237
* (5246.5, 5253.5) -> 5247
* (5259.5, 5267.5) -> 5260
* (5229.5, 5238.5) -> 5237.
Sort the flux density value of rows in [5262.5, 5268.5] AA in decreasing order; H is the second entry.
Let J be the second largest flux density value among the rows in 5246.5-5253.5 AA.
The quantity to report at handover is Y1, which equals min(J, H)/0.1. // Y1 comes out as 173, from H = 18.73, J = 17.26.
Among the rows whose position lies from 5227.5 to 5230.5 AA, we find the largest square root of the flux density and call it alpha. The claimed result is 3.75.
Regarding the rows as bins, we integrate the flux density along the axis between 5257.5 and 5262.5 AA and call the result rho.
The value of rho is 88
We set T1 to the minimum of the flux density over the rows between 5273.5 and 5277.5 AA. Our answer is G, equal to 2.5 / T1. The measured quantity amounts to 0.147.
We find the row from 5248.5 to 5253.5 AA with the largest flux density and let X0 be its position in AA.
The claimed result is 5251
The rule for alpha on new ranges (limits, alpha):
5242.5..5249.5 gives 4.30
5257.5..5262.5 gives 4.34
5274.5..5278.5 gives 4.53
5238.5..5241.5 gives 4.29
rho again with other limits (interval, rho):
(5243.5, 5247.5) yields 69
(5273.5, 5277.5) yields 75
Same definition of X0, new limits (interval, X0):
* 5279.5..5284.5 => 5284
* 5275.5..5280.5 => 5279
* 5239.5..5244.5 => 5240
